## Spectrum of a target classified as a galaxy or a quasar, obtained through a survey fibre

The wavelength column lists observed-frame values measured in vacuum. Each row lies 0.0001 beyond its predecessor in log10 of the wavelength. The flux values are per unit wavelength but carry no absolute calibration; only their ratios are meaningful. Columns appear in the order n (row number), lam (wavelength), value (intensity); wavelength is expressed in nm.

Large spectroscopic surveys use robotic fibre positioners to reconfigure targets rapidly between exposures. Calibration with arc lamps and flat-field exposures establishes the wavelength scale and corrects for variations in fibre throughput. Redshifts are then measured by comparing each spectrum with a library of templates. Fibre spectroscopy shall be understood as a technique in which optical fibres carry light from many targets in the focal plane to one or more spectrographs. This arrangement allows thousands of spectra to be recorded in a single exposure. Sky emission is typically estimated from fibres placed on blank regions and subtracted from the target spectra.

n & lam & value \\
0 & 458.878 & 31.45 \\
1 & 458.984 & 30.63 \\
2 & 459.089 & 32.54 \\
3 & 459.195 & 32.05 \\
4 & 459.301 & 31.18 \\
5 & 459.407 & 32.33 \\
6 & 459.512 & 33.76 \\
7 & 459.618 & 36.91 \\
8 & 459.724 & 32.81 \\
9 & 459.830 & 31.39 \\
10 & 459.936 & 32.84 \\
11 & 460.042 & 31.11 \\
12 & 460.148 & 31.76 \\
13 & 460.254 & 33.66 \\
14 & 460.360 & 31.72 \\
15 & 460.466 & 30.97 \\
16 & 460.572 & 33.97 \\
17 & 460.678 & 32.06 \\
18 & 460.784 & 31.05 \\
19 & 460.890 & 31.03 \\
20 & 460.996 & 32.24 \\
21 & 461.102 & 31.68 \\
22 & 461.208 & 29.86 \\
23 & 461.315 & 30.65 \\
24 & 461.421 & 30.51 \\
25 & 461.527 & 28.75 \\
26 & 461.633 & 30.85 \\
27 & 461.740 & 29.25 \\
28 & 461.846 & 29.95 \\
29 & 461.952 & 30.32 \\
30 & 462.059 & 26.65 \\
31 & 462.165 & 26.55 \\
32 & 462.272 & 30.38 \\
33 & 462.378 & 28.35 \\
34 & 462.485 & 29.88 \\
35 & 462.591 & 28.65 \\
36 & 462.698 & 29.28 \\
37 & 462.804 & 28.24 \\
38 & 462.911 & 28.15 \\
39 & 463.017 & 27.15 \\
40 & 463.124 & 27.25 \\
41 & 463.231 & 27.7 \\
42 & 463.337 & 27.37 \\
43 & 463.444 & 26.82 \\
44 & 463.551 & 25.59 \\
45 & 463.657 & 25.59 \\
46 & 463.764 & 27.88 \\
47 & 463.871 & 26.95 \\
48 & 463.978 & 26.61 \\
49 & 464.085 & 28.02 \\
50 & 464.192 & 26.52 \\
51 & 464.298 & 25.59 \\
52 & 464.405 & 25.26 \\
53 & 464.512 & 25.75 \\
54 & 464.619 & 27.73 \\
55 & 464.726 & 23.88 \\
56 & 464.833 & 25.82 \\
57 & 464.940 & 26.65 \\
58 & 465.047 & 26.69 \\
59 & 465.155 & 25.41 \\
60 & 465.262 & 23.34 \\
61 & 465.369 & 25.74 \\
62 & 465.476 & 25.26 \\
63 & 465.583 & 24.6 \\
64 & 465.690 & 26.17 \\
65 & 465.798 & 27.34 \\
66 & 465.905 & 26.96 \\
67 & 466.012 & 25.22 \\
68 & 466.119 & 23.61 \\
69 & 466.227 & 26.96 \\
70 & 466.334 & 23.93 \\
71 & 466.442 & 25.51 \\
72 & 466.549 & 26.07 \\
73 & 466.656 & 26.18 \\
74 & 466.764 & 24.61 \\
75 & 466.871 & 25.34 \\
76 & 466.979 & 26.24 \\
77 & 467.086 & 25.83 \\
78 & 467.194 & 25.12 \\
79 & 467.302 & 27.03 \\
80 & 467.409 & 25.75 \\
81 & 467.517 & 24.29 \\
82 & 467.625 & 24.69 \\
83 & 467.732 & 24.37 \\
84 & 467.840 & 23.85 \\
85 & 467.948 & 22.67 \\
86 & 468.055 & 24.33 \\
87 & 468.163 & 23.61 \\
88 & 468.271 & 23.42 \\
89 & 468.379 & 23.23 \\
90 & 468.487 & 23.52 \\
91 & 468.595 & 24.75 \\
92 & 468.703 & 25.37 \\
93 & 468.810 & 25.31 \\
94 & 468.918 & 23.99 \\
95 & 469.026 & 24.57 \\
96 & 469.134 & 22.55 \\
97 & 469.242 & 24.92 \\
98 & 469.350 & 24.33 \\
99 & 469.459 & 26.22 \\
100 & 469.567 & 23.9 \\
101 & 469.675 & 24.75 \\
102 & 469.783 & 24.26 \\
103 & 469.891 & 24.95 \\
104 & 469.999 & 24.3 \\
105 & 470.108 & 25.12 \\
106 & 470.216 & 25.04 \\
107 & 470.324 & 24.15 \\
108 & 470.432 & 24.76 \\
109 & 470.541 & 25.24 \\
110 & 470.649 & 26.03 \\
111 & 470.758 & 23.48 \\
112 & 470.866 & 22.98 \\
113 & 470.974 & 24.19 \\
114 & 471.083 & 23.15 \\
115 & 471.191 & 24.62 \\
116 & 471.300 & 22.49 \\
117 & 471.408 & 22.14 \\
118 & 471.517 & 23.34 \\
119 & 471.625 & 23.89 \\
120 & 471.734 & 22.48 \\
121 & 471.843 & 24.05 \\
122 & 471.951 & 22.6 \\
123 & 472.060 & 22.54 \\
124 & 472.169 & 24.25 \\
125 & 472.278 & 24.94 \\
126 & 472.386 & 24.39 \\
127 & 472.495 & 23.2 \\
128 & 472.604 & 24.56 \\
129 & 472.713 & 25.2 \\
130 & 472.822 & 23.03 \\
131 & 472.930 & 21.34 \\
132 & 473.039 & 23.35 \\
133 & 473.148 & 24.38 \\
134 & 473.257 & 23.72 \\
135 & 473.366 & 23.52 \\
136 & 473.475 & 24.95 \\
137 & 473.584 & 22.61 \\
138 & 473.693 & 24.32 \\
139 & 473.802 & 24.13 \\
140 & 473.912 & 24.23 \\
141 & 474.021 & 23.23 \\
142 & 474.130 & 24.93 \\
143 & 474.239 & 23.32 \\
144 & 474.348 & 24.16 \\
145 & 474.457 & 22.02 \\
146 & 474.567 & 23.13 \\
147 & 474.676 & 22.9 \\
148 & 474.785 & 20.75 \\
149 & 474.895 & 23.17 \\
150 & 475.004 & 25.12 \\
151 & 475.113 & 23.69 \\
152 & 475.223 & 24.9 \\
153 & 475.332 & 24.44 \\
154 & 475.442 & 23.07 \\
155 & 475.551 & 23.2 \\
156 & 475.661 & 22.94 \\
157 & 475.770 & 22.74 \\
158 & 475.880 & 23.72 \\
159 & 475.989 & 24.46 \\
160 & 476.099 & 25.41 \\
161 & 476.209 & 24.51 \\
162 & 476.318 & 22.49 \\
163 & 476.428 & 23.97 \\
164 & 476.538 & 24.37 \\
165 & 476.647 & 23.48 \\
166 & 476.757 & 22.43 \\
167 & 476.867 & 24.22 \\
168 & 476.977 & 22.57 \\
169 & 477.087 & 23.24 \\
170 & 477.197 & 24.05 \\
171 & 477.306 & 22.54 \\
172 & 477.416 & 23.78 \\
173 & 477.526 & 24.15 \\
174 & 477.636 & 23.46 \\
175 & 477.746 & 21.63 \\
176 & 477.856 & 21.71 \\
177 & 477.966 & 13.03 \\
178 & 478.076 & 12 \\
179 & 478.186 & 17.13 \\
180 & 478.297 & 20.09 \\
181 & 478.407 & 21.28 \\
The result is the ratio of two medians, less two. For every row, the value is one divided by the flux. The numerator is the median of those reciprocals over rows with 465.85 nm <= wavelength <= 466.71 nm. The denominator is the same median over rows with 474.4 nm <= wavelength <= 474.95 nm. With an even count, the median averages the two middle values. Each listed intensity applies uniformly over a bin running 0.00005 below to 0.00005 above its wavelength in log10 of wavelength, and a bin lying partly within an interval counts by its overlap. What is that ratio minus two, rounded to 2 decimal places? -1.11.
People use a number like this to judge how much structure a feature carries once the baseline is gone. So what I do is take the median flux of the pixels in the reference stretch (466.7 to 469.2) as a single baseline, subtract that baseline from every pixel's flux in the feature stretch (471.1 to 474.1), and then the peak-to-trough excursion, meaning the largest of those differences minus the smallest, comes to 3.86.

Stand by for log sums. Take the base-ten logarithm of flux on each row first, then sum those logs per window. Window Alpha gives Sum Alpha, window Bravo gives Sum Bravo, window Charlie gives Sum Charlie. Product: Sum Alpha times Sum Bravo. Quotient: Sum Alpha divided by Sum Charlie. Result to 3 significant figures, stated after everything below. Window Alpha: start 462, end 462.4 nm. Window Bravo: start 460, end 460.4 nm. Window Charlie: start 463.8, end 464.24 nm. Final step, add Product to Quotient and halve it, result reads 17.9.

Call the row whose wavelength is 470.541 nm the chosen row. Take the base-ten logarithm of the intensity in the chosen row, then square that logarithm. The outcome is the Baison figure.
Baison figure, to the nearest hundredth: 1.97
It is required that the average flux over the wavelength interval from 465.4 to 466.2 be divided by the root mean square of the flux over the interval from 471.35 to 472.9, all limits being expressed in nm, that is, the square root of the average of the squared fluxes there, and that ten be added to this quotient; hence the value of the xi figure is 11.1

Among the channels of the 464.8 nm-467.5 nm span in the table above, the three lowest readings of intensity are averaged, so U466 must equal 23.6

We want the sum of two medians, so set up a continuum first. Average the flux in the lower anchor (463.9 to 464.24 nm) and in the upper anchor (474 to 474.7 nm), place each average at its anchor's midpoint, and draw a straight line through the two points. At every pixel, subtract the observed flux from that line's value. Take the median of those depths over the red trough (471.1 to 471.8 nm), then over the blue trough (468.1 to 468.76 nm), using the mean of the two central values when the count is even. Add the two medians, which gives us 3.4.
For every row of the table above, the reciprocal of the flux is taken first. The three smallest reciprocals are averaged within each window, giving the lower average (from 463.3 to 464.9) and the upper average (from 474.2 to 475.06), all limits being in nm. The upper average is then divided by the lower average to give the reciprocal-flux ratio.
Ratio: 1.15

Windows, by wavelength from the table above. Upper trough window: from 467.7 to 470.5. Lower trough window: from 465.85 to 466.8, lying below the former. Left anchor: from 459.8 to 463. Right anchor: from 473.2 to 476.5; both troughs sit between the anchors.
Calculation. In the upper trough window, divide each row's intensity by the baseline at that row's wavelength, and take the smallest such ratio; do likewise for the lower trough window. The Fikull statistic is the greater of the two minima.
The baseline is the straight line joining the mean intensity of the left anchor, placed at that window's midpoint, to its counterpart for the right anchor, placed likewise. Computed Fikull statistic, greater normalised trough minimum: 0.84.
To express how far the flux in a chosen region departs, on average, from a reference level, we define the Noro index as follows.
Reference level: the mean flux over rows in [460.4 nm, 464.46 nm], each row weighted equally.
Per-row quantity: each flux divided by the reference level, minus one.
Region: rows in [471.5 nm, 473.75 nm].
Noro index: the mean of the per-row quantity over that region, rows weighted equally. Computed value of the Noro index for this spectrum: -0.18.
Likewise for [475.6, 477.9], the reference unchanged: -0.19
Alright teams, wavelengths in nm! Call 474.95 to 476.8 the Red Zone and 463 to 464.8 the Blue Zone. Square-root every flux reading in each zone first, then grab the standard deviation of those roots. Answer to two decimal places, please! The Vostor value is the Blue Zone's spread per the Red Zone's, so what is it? 1.17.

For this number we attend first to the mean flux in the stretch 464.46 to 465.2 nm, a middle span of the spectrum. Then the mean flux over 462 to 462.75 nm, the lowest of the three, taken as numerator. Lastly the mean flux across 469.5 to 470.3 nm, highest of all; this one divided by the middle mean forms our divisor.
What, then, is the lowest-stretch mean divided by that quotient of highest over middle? 30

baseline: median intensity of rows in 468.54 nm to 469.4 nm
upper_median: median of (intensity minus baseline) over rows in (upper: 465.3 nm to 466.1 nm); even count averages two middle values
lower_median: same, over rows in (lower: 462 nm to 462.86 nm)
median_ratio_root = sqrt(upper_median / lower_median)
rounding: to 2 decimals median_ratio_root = 0.53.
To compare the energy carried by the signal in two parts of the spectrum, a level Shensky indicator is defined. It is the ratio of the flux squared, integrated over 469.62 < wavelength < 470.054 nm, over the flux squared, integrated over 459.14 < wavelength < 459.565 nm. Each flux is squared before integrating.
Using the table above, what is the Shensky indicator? 0.59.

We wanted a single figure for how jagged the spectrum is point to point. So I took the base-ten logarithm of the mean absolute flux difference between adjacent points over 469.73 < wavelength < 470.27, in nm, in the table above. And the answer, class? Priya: -0.3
